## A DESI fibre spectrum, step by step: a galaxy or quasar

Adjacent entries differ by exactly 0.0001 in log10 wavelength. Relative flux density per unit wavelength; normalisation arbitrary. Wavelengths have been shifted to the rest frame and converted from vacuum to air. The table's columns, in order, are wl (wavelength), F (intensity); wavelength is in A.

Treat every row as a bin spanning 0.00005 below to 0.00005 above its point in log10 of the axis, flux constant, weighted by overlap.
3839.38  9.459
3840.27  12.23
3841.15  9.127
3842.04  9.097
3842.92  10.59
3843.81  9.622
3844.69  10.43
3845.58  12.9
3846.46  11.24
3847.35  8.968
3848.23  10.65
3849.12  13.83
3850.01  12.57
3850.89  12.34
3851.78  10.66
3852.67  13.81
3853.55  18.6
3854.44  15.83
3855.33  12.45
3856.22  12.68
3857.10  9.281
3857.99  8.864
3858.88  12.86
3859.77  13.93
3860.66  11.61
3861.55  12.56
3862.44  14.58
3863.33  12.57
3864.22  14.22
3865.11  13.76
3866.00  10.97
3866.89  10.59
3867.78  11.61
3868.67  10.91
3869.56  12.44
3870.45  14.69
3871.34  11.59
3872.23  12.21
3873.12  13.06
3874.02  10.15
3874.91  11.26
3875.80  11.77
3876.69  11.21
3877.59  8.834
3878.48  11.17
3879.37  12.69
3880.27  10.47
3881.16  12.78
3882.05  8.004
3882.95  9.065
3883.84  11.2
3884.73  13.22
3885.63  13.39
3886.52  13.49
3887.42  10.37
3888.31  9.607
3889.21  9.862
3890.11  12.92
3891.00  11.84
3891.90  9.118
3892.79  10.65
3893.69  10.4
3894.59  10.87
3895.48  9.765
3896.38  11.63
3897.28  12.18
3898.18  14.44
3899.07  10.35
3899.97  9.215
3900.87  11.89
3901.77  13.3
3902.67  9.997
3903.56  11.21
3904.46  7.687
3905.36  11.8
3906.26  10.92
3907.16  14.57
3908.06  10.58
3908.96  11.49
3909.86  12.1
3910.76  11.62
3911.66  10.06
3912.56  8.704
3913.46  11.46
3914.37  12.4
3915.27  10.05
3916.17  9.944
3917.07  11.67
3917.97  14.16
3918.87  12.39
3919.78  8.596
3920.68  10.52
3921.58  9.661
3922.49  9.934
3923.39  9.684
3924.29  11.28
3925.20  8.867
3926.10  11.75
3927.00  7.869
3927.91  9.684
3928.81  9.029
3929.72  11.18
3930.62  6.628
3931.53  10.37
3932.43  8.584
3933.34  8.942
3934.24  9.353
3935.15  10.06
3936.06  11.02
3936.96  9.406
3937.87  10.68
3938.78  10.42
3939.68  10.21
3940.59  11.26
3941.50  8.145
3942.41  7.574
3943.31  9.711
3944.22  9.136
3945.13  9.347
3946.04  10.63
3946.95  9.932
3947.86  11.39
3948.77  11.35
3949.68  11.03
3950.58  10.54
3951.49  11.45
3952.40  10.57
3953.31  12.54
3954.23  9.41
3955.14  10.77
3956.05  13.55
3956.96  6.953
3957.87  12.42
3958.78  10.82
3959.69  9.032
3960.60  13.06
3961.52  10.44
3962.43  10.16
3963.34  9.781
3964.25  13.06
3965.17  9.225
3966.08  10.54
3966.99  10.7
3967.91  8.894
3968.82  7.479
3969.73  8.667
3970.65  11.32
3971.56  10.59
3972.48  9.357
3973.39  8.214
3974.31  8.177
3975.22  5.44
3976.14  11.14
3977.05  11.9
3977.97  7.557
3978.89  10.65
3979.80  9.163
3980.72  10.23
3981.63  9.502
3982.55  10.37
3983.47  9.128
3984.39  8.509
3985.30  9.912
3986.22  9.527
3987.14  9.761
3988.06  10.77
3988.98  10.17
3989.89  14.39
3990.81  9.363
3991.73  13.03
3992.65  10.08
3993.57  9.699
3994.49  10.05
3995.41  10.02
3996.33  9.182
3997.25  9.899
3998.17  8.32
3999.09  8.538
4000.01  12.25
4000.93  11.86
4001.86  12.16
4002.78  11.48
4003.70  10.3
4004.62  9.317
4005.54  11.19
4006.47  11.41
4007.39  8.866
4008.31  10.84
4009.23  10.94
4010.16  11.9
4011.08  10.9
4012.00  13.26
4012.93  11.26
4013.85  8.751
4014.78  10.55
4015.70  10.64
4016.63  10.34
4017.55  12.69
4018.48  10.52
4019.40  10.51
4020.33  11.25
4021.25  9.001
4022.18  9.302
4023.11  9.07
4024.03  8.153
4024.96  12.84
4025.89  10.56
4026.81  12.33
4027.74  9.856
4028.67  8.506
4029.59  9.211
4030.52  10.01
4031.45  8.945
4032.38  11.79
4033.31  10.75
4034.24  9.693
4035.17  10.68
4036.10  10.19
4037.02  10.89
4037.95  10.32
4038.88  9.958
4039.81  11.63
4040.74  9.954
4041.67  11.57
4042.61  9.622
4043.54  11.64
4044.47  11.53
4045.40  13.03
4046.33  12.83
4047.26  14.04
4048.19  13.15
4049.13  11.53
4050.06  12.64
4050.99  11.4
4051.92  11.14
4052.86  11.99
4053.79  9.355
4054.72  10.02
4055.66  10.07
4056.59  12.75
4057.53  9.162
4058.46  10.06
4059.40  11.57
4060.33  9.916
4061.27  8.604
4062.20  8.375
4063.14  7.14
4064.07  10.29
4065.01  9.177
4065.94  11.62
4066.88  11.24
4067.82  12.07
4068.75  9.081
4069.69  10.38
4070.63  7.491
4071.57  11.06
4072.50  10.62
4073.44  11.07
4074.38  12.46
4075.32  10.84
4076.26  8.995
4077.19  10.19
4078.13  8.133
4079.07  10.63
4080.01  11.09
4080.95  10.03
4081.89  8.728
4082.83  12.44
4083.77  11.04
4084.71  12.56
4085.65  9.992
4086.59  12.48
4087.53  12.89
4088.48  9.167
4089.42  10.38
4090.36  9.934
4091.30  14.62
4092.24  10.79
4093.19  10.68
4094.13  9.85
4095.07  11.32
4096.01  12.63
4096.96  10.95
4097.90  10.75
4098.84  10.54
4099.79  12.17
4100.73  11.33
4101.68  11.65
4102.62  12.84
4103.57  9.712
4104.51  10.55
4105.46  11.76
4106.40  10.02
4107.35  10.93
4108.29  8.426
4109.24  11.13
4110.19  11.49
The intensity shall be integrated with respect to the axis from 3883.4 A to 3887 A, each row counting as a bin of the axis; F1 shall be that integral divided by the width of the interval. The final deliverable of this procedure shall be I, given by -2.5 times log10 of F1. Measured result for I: -2.77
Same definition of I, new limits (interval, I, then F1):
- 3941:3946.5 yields -2.40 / 9.1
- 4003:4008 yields -2.53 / 10.3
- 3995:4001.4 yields -2.50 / 10.0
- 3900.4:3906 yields -2.60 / 11.0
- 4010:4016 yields -2.60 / 11.0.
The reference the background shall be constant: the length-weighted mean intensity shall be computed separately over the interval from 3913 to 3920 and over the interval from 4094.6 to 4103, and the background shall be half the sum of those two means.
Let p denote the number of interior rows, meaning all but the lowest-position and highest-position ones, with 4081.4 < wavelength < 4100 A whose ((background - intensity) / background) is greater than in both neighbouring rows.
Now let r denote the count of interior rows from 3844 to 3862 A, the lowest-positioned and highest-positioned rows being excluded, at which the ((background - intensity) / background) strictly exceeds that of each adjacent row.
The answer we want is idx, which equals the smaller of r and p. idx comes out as 5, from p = 6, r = 5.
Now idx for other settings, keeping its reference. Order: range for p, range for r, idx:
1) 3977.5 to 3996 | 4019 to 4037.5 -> 7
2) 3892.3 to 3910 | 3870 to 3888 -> 5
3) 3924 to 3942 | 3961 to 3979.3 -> 5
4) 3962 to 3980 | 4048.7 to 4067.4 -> 5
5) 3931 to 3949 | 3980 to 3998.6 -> 6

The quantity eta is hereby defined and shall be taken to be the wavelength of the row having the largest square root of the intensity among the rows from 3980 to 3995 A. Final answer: 3989.89 A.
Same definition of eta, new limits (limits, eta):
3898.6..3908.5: 3907.16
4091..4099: 4091.30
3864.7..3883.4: 3870.45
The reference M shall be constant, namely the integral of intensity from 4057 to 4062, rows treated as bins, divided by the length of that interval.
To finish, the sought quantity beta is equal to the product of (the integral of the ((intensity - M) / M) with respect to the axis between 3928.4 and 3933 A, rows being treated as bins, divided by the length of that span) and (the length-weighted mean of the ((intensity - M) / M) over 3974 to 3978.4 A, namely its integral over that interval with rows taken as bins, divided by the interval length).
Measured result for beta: 0.006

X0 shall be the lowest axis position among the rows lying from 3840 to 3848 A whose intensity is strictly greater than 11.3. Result 3840.27 A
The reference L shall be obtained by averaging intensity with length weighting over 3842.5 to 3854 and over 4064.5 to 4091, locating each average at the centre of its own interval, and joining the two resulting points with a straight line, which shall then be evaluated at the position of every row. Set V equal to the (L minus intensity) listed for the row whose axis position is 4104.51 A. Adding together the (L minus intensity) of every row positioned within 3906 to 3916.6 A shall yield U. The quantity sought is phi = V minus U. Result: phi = -6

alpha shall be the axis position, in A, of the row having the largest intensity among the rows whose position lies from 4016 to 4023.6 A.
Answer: 4017.55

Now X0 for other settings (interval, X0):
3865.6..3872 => 3867.78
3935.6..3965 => 3947.86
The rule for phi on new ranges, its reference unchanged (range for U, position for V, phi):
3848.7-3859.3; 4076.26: 12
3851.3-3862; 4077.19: 10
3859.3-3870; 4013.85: 9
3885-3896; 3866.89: -7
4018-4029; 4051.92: -10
